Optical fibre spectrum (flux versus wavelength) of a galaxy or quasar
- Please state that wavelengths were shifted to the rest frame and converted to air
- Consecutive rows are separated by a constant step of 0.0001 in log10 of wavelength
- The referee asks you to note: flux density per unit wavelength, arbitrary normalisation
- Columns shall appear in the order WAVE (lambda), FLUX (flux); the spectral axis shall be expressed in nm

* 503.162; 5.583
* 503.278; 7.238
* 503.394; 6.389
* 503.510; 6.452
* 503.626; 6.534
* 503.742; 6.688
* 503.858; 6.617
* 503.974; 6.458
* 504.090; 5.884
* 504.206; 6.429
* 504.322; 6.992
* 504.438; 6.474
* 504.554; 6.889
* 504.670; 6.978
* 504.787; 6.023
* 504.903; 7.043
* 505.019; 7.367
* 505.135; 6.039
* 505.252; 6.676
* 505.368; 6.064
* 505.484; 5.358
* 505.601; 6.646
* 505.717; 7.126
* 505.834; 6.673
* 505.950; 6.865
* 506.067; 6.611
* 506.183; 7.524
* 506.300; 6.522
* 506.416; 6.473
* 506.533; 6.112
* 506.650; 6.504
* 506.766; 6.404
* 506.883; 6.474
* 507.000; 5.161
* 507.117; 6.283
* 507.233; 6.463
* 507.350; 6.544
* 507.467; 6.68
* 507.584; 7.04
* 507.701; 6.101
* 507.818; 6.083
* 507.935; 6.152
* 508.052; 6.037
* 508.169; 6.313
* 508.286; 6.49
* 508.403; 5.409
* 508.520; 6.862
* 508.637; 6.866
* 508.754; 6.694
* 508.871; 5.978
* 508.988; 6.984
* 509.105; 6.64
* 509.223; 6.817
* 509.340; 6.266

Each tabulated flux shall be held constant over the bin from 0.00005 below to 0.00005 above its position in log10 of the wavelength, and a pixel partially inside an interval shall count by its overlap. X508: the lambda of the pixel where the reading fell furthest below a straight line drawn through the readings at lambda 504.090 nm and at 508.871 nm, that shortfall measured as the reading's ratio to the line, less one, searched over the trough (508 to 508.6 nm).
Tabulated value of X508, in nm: 508.403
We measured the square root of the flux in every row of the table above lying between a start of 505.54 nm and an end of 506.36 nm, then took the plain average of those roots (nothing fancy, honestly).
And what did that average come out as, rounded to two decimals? 2.62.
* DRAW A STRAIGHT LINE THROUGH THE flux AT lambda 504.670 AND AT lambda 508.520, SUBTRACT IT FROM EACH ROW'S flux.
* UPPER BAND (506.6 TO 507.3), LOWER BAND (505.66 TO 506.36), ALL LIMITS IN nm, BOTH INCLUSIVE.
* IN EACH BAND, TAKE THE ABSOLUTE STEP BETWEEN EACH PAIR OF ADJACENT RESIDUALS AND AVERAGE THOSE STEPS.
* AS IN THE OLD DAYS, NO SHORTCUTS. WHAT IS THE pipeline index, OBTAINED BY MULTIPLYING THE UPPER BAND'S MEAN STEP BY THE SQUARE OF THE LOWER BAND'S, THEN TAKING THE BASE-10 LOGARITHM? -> -0.75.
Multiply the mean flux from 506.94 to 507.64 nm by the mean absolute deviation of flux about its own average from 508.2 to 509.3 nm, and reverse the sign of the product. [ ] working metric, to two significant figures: -2.4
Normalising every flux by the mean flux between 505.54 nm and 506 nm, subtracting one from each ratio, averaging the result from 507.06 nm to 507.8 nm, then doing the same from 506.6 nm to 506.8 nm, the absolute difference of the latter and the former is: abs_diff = 0.01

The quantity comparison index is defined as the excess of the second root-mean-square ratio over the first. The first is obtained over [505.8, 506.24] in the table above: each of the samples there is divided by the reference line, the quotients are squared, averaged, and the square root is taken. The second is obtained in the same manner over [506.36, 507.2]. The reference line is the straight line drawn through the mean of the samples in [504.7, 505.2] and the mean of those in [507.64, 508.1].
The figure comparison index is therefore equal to -0.090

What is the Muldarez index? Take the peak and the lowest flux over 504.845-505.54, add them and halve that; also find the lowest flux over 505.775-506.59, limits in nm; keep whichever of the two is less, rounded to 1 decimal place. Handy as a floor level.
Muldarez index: 6.1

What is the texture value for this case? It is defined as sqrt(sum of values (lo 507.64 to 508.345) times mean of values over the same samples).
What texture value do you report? 15.2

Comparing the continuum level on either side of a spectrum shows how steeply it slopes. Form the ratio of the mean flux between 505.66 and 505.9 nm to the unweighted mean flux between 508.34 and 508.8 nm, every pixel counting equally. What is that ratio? 1.07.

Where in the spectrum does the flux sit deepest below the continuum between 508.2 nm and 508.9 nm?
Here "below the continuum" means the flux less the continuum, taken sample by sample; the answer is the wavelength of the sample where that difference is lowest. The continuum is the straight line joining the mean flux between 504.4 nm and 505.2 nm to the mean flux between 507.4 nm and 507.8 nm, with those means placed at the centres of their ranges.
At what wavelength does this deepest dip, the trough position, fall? 508.403 nm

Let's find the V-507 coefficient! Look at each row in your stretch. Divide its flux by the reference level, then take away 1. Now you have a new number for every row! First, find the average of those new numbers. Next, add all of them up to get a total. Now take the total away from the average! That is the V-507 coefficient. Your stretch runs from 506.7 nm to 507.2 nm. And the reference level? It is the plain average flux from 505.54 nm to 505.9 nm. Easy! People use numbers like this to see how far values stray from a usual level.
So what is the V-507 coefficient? 0.32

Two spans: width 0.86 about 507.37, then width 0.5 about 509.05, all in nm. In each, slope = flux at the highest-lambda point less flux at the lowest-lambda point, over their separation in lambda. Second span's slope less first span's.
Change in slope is 1.0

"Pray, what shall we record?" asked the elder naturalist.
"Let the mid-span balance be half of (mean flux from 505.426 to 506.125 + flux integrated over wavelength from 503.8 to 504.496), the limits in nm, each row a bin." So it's 5.53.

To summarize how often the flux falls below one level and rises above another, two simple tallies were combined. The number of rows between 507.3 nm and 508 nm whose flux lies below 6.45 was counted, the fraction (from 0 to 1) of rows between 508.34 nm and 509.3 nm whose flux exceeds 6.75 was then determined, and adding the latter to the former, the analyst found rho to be 3.5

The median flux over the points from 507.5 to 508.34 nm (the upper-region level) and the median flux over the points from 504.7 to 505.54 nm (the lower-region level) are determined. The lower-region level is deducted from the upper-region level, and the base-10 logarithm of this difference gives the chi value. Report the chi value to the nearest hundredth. -1.06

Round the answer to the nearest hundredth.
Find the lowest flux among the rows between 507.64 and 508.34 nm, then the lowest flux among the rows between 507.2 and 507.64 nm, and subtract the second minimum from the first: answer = -0.43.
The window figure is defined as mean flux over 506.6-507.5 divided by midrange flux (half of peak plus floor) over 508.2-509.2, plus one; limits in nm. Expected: 2.02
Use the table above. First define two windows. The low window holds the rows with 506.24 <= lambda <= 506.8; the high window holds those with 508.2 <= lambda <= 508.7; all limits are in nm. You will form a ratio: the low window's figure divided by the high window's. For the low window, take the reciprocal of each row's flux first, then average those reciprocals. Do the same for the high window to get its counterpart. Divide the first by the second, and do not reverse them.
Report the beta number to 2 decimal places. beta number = 0.99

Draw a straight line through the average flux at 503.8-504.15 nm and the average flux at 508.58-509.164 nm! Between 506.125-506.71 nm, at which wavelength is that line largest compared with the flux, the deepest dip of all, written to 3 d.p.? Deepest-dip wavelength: 506.533 nm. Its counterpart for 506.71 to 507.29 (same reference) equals 507.000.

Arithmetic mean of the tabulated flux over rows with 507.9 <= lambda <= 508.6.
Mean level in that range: 6.2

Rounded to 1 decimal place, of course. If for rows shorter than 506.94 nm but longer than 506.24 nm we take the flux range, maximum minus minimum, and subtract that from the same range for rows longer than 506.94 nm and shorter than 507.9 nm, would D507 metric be 1.5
